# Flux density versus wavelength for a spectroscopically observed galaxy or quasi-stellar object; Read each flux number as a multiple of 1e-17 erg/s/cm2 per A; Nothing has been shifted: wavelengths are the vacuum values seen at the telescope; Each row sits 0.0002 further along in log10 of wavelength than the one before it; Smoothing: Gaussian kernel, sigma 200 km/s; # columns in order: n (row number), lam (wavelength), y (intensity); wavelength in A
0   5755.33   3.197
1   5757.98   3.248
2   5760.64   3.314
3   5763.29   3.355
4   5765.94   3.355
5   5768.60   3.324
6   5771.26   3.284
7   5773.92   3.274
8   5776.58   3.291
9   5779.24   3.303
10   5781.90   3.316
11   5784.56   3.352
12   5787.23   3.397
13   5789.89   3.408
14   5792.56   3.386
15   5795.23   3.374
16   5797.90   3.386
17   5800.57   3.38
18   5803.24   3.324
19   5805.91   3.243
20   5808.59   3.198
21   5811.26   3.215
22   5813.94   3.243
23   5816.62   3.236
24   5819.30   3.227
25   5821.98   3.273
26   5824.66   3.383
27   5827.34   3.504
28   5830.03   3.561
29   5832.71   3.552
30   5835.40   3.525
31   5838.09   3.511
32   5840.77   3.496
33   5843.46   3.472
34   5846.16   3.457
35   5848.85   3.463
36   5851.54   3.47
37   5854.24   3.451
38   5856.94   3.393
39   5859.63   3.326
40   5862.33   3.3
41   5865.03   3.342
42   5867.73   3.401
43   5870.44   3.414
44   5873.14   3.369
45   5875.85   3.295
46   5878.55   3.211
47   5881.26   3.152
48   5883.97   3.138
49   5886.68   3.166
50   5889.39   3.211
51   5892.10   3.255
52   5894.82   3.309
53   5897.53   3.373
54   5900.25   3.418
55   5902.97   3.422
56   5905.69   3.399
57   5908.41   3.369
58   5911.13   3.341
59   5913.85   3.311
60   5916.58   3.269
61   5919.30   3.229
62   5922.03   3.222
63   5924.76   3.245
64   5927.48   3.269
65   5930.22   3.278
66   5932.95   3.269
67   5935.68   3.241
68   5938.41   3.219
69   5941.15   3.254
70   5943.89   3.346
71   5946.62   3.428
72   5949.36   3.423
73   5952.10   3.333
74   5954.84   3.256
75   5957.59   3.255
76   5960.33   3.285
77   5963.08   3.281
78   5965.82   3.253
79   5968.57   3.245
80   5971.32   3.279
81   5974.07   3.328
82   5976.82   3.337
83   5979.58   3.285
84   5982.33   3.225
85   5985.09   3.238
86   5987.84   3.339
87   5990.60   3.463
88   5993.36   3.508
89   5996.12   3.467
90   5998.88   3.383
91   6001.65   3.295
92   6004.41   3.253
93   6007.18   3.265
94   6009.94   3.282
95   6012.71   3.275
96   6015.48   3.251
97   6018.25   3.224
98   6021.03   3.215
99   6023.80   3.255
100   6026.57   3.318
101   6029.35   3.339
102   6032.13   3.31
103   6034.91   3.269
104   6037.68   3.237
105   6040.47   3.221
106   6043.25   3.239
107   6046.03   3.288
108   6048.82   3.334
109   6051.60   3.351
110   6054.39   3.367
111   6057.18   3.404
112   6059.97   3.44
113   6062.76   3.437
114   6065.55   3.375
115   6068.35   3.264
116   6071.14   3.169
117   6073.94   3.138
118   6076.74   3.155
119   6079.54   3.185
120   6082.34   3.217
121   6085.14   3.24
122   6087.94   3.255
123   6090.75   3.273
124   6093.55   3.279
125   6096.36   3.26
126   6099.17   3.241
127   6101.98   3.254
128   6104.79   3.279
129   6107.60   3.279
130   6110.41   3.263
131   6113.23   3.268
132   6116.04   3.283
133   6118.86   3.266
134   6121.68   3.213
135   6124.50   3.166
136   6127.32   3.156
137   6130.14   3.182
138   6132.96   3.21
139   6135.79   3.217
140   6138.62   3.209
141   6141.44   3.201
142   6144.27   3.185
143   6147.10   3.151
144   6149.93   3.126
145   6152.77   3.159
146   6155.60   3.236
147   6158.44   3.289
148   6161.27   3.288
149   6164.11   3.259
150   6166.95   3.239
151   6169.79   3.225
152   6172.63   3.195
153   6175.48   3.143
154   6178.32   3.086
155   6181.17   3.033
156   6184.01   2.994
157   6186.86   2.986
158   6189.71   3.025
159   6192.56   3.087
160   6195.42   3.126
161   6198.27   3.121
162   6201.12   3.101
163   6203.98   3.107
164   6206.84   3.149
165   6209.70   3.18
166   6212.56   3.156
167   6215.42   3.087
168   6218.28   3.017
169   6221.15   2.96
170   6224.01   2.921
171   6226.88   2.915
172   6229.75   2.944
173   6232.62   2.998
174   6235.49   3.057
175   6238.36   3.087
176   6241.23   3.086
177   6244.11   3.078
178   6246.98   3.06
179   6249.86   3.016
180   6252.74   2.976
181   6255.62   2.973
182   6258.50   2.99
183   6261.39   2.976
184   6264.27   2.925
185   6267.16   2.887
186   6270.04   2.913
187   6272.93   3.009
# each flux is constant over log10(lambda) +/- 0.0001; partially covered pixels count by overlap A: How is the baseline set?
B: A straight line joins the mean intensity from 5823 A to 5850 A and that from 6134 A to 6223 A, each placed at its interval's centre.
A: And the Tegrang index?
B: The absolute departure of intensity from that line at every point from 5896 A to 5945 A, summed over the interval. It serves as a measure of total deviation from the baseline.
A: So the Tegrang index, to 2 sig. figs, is 1.8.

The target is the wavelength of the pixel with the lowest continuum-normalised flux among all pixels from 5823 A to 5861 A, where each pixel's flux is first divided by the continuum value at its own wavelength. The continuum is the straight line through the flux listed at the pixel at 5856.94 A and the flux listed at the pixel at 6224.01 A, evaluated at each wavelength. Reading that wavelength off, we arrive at 5859.63 A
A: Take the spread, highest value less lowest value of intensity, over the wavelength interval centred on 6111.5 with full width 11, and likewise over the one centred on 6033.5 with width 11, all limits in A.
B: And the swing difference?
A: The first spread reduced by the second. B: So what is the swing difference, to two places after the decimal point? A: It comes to -0.08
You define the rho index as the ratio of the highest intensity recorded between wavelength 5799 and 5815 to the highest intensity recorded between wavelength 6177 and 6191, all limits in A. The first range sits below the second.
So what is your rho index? 1.095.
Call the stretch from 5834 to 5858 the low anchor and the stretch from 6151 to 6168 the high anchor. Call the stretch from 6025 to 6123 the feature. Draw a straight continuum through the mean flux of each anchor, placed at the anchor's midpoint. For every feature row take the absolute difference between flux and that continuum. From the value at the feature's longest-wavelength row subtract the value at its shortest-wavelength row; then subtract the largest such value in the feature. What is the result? -0.13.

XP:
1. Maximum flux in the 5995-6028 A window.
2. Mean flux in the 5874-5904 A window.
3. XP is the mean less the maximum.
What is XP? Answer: -0.20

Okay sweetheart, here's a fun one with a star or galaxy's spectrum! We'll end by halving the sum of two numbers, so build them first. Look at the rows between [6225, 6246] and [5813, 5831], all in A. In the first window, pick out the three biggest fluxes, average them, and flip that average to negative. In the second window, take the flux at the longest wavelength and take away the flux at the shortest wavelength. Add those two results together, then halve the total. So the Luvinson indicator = -1.38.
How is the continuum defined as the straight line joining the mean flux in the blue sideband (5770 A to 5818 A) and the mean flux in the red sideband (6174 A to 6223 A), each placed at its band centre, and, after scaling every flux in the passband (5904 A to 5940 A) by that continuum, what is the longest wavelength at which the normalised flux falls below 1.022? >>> 5938.41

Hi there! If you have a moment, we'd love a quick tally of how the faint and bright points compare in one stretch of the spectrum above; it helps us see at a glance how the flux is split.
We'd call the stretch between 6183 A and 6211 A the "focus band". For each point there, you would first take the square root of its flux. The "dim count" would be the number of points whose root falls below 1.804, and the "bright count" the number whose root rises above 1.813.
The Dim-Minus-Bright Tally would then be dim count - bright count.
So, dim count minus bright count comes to 10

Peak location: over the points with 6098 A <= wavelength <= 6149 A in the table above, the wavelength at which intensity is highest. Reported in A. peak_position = 6116.04 A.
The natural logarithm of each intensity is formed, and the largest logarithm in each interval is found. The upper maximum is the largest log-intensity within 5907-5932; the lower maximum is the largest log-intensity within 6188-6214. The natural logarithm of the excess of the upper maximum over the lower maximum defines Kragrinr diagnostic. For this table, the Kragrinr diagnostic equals -2.9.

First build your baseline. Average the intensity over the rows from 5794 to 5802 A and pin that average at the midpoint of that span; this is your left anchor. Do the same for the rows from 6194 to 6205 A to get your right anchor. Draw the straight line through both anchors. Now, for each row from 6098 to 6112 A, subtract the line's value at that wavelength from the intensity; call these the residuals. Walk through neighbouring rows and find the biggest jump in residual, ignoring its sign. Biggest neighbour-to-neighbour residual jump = 0.027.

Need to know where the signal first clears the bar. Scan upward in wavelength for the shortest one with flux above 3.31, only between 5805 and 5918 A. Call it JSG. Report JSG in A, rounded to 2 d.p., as 5824.66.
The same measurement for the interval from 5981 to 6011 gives 5987.84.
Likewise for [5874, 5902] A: 5897.53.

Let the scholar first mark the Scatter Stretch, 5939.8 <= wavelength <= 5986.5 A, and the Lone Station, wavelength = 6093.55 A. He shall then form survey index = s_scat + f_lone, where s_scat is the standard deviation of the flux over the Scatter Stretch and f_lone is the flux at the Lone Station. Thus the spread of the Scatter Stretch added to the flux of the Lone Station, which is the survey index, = 3.34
